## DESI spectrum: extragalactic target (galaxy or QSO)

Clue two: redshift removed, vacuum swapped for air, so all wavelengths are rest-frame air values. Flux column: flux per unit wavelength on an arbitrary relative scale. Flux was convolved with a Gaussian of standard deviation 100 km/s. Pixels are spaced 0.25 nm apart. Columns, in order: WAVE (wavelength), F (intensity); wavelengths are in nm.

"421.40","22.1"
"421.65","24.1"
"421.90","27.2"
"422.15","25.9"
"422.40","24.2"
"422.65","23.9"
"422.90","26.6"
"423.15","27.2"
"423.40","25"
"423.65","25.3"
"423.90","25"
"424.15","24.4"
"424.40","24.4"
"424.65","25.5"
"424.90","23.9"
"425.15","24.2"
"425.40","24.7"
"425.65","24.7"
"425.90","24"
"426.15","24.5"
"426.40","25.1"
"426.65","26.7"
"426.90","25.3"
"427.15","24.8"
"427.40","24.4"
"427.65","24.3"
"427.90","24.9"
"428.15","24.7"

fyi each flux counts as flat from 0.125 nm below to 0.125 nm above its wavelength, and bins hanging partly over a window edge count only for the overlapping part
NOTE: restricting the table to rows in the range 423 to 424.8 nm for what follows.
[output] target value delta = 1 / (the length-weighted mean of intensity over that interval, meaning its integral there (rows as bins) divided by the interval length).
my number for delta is 0.0396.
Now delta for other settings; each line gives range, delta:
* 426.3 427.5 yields 0.0396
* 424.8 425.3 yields 0.0415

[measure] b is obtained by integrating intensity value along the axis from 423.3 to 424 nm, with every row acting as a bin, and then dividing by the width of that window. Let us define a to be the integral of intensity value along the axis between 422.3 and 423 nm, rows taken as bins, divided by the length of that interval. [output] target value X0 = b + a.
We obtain 50.0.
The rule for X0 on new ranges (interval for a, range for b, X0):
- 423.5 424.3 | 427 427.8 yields 49.4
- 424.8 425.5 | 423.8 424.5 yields 48.9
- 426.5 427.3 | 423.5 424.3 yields 50.4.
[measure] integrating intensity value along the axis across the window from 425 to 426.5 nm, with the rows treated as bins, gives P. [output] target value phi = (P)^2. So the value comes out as 1352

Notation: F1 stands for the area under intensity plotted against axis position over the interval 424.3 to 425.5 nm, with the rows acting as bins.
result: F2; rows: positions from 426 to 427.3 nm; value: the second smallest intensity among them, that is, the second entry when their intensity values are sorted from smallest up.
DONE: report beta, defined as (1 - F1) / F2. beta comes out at -1.15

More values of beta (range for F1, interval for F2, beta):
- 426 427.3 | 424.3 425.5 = -1.31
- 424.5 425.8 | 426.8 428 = -1.27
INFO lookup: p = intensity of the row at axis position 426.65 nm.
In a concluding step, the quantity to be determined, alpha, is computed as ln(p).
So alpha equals 3.28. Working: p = 26.7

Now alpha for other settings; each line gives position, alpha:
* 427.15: 3.21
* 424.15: 3.19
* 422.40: 3.19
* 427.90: 3.21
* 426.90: 3.23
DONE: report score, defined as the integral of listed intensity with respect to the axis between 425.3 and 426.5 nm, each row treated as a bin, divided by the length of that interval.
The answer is 24.6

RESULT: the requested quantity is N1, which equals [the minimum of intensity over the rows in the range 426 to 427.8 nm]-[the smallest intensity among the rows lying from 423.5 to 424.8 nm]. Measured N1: -0.10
